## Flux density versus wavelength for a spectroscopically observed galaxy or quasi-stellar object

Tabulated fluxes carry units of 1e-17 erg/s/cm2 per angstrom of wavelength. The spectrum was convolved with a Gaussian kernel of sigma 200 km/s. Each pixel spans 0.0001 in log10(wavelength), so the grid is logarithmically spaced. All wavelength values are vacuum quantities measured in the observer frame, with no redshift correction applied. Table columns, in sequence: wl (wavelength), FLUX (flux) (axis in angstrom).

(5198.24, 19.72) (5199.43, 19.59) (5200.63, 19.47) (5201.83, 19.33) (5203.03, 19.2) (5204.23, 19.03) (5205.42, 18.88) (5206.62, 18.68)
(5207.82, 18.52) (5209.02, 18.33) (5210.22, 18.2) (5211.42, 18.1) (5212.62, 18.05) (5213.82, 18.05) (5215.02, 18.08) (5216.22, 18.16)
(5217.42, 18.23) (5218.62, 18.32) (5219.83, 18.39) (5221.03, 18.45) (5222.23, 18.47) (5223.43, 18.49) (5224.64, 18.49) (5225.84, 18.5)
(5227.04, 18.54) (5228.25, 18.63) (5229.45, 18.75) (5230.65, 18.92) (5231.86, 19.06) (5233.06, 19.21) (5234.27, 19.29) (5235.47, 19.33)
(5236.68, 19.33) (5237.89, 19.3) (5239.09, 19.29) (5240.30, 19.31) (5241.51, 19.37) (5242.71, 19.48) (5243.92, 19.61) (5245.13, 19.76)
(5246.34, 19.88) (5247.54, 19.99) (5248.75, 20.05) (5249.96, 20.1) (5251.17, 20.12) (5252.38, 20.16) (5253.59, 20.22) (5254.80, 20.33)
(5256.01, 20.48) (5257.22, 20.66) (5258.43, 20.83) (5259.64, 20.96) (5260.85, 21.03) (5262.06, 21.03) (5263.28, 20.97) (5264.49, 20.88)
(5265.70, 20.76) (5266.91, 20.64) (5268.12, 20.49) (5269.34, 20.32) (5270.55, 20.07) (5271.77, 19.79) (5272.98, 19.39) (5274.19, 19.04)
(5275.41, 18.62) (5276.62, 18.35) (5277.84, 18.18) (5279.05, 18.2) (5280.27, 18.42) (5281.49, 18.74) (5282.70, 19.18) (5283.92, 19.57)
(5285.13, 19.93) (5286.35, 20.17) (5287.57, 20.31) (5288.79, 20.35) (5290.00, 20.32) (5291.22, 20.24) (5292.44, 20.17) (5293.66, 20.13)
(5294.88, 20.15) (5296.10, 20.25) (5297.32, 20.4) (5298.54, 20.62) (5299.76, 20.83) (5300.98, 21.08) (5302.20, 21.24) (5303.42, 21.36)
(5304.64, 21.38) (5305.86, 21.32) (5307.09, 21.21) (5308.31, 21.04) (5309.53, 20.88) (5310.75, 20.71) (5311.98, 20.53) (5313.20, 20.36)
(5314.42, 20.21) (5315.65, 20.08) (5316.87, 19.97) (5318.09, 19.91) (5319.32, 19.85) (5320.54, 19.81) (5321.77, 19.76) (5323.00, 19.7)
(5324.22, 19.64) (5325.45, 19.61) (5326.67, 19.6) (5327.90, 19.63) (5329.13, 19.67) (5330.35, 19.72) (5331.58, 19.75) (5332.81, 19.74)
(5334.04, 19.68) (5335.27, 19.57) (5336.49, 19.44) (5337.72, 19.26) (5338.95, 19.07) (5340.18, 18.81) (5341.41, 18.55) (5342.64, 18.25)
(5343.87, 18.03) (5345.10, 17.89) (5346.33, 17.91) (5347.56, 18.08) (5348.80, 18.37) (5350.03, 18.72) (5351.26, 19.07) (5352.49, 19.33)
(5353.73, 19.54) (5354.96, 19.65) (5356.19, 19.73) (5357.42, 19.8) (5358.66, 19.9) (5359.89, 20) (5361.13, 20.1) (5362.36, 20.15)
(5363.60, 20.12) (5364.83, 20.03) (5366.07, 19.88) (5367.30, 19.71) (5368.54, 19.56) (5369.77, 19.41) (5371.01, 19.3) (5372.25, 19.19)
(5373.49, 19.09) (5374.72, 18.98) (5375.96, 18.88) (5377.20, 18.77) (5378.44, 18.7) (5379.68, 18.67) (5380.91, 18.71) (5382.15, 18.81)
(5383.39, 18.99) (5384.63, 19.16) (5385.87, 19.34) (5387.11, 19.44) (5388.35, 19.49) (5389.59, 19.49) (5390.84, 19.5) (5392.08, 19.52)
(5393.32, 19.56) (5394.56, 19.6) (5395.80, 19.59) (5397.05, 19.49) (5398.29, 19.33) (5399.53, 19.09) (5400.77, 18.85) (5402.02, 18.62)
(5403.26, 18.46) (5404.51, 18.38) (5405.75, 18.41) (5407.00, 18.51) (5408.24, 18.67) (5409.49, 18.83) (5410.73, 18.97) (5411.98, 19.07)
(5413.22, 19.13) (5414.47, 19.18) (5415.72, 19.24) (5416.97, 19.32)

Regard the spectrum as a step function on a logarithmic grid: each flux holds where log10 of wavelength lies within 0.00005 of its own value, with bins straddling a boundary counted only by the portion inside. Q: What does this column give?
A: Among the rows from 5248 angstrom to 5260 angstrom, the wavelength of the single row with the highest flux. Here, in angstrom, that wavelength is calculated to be 5259.64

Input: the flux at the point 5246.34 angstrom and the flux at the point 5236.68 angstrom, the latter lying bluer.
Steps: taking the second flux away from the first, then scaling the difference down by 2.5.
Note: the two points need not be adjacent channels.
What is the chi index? 0.2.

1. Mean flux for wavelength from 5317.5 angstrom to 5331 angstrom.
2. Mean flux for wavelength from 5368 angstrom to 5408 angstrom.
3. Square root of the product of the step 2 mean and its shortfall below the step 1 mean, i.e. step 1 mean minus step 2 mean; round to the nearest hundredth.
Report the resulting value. 3.46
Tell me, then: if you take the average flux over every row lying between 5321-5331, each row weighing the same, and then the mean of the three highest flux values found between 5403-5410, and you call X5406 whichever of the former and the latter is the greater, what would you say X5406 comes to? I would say 19.7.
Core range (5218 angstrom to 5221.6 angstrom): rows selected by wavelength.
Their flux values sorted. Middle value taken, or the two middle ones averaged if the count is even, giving 18.4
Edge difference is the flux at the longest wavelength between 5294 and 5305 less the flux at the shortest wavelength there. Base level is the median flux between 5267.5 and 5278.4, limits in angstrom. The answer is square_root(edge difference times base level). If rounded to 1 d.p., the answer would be 4.9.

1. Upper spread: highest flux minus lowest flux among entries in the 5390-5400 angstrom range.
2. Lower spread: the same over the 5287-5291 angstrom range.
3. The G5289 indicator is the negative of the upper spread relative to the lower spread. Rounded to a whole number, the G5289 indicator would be -13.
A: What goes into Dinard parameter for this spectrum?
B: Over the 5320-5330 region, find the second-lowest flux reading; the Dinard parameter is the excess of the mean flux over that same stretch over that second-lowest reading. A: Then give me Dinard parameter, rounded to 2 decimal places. 0.07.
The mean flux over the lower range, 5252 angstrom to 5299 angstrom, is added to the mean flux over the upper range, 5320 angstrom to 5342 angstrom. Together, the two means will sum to 39.5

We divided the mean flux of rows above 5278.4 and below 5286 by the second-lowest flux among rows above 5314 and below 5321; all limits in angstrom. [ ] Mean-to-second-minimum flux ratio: 0.96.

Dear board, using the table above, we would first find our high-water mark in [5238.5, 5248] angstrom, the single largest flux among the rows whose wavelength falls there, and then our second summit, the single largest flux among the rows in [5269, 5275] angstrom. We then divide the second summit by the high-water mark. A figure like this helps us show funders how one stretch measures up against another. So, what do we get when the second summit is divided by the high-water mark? 1.02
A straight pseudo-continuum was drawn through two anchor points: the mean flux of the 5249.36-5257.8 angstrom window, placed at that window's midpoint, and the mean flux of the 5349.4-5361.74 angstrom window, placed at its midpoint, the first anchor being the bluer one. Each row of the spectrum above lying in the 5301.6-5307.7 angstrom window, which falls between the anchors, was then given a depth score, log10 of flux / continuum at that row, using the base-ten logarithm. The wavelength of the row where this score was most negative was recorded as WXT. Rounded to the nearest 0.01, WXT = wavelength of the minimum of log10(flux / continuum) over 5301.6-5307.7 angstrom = 5302.20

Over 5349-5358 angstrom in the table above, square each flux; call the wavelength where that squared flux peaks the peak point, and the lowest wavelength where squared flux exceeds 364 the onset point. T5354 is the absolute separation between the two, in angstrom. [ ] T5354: 4.9 angstrom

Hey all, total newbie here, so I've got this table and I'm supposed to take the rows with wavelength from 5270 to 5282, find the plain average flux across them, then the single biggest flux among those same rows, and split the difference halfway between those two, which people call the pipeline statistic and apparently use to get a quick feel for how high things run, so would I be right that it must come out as 19.5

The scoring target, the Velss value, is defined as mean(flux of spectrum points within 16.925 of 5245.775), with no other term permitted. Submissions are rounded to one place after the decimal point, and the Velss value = 19.9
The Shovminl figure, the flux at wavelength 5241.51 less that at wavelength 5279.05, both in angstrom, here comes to 1.2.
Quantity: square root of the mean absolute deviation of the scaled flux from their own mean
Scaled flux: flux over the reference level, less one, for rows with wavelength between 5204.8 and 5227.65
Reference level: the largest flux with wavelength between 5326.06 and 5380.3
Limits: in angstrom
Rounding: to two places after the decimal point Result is 0.10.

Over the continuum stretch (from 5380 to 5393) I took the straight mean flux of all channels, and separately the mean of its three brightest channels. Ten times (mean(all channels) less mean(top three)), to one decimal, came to -2.6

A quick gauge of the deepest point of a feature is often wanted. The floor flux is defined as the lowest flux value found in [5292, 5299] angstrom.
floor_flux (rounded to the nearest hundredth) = 20.13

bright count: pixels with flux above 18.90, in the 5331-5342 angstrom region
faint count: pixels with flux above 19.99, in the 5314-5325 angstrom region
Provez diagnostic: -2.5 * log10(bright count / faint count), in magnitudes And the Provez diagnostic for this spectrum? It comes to -1.4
